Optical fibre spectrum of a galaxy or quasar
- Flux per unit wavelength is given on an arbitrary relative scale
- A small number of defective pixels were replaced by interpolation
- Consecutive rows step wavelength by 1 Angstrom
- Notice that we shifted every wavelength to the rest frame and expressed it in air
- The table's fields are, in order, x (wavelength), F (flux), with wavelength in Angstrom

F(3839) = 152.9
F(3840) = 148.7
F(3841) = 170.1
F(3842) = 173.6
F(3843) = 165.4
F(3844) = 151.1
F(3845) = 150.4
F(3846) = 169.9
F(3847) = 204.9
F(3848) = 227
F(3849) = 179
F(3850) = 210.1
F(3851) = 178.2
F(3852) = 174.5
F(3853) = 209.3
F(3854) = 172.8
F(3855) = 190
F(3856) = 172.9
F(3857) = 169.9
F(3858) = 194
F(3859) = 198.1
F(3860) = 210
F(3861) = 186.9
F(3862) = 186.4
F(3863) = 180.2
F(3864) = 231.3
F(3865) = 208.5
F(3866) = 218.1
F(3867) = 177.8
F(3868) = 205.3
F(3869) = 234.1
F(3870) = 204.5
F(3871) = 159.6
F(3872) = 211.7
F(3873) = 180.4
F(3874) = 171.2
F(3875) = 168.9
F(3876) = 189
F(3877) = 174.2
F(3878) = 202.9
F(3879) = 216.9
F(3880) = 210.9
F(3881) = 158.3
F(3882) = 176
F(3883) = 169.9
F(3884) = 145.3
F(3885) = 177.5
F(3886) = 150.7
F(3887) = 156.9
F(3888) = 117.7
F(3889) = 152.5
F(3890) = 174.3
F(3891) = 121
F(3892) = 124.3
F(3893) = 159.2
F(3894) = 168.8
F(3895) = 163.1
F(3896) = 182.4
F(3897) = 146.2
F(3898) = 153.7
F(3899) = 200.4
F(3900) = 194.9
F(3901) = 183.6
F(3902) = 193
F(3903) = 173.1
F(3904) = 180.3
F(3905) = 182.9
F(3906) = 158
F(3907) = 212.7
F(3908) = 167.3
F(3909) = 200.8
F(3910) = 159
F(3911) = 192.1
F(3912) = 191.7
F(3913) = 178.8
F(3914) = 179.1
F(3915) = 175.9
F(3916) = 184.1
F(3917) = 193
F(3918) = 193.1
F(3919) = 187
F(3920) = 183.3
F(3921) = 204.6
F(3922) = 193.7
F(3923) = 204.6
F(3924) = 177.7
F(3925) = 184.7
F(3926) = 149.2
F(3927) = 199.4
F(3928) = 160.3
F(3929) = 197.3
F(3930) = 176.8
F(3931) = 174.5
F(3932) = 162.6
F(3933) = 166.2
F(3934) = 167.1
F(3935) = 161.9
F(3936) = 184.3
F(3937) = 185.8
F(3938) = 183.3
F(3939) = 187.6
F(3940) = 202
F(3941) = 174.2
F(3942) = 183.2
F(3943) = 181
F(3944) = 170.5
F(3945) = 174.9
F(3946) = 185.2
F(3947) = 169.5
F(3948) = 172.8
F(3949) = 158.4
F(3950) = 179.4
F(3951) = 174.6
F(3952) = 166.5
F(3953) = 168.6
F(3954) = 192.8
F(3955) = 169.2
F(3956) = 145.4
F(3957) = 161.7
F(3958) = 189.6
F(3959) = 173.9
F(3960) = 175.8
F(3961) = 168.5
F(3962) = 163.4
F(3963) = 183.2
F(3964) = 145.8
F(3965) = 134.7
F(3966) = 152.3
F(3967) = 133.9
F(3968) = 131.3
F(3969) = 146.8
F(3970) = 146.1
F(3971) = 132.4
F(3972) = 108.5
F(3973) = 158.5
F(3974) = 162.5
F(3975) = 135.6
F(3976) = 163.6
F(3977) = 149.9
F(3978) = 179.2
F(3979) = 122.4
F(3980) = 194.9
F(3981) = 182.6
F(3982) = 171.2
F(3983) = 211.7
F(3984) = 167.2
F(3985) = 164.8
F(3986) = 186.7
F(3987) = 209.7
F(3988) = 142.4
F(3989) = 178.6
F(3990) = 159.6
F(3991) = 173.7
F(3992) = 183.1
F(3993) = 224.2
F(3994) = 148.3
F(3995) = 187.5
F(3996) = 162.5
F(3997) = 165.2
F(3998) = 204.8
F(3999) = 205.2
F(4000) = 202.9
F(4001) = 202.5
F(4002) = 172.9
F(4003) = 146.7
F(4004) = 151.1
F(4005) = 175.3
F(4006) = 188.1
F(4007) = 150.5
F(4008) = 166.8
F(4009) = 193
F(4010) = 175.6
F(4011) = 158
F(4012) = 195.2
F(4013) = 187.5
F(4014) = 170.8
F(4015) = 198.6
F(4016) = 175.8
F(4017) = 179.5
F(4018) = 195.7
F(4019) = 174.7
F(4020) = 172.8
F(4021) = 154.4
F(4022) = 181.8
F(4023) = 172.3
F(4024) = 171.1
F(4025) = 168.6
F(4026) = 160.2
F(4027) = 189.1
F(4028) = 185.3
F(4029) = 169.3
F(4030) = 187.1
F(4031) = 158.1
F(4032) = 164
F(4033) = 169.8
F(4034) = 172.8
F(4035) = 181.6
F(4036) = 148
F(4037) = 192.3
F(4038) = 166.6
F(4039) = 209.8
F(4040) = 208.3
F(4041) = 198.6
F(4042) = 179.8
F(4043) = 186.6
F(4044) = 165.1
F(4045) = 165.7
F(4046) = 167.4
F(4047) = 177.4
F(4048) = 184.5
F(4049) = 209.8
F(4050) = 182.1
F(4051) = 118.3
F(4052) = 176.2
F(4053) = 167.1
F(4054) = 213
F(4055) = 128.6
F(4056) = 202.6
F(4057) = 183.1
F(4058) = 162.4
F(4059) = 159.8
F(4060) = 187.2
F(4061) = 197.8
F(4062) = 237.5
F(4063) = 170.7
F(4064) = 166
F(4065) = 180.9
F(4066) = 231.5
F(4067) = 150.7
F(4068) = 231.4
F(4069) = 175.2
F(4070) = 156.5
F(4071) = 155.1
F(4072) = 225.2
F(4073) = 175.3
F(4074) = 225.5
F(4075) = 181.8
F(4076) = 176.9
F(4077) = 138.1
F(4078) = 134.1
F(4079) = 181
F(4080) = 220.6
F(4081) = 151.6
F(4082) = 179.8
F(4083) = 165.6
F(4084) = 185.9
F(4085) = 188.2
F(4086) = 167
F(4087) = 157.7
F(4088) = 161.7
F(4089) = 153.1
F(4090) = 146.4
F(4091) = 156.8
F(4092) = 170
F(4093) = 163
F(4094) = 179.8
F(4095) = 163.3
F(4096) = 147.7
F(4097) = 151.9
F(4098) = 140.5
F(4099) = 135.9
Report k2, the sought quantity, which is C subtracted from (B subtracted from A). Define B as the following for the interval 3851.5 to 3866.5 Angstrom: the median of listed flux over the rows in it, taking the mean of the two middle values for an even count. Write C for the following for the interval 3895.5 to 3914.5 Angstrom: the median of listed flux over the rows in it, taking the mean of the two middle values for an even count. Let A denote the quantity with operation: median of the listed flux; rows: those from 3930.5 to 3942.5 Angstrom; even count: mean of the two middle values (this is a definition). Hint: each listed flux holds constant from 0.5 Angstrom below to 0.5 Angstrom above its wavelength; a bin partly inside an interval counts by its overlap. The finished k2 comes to -194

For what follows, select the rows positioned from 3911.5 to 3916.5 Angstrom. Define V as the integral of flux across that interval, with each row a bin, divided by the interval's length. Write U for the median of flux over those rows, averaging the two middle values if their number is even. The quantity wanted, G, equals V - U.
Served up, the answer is 2.8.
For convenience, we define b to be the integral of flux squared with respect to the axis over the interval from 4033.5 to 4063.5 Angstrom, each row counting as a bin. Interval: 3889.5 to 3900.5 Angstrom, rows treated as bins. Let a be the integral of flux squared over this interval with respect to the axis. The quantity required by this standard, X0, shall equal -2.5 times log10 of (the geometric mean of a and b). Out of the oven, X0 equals -14.3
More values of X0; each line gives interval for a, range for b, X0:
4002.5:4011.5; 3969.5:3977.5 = -13.3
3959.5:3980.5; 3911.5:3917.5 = -13.8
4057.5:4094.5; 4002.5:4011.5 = -14.3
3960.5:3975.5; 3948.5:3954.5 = -13.5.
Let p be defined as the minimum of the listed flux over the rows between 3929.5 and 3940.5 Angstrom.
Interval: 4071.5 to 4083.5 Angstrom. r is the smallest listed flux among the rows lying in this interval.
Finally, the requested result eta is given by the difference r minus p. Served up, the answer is -28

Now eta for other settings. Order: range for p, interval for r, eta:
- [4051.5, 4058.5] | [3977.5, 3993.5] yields -6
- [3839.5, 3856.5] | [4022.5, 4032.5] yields 9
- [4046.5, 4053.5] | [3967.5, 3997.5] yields -10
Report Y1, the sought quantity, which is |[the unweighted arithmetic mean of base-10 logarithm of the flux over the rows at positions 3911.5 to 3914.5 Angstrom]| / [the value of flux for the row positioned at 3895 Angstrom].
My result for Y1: 0.0139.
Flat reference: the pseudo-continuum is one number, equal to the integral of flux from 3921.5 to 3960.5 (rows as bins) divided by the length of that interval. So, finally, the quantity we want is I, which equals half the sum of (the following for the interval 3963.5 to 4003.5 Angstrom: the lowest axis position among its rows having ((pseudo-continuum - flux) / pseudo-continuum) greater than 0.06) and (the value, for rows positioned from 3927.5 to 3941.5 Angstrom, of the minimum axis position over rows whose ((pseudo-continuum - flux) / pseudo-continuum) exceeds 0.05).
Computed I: 3946.0 Angstrom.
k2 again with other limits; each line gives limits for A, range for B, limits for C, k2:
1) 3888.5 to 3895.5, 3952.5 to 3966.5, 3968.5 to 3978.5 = -158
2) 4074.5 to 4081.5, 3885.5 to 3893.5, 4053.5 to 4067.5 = -157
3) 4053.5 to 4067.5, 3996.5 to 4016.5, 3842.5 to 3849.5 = -164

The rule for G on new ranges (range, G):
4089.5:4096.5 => -2.0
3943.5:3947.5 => 2.3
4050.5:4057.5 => -6.4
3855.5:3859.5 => 0.3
